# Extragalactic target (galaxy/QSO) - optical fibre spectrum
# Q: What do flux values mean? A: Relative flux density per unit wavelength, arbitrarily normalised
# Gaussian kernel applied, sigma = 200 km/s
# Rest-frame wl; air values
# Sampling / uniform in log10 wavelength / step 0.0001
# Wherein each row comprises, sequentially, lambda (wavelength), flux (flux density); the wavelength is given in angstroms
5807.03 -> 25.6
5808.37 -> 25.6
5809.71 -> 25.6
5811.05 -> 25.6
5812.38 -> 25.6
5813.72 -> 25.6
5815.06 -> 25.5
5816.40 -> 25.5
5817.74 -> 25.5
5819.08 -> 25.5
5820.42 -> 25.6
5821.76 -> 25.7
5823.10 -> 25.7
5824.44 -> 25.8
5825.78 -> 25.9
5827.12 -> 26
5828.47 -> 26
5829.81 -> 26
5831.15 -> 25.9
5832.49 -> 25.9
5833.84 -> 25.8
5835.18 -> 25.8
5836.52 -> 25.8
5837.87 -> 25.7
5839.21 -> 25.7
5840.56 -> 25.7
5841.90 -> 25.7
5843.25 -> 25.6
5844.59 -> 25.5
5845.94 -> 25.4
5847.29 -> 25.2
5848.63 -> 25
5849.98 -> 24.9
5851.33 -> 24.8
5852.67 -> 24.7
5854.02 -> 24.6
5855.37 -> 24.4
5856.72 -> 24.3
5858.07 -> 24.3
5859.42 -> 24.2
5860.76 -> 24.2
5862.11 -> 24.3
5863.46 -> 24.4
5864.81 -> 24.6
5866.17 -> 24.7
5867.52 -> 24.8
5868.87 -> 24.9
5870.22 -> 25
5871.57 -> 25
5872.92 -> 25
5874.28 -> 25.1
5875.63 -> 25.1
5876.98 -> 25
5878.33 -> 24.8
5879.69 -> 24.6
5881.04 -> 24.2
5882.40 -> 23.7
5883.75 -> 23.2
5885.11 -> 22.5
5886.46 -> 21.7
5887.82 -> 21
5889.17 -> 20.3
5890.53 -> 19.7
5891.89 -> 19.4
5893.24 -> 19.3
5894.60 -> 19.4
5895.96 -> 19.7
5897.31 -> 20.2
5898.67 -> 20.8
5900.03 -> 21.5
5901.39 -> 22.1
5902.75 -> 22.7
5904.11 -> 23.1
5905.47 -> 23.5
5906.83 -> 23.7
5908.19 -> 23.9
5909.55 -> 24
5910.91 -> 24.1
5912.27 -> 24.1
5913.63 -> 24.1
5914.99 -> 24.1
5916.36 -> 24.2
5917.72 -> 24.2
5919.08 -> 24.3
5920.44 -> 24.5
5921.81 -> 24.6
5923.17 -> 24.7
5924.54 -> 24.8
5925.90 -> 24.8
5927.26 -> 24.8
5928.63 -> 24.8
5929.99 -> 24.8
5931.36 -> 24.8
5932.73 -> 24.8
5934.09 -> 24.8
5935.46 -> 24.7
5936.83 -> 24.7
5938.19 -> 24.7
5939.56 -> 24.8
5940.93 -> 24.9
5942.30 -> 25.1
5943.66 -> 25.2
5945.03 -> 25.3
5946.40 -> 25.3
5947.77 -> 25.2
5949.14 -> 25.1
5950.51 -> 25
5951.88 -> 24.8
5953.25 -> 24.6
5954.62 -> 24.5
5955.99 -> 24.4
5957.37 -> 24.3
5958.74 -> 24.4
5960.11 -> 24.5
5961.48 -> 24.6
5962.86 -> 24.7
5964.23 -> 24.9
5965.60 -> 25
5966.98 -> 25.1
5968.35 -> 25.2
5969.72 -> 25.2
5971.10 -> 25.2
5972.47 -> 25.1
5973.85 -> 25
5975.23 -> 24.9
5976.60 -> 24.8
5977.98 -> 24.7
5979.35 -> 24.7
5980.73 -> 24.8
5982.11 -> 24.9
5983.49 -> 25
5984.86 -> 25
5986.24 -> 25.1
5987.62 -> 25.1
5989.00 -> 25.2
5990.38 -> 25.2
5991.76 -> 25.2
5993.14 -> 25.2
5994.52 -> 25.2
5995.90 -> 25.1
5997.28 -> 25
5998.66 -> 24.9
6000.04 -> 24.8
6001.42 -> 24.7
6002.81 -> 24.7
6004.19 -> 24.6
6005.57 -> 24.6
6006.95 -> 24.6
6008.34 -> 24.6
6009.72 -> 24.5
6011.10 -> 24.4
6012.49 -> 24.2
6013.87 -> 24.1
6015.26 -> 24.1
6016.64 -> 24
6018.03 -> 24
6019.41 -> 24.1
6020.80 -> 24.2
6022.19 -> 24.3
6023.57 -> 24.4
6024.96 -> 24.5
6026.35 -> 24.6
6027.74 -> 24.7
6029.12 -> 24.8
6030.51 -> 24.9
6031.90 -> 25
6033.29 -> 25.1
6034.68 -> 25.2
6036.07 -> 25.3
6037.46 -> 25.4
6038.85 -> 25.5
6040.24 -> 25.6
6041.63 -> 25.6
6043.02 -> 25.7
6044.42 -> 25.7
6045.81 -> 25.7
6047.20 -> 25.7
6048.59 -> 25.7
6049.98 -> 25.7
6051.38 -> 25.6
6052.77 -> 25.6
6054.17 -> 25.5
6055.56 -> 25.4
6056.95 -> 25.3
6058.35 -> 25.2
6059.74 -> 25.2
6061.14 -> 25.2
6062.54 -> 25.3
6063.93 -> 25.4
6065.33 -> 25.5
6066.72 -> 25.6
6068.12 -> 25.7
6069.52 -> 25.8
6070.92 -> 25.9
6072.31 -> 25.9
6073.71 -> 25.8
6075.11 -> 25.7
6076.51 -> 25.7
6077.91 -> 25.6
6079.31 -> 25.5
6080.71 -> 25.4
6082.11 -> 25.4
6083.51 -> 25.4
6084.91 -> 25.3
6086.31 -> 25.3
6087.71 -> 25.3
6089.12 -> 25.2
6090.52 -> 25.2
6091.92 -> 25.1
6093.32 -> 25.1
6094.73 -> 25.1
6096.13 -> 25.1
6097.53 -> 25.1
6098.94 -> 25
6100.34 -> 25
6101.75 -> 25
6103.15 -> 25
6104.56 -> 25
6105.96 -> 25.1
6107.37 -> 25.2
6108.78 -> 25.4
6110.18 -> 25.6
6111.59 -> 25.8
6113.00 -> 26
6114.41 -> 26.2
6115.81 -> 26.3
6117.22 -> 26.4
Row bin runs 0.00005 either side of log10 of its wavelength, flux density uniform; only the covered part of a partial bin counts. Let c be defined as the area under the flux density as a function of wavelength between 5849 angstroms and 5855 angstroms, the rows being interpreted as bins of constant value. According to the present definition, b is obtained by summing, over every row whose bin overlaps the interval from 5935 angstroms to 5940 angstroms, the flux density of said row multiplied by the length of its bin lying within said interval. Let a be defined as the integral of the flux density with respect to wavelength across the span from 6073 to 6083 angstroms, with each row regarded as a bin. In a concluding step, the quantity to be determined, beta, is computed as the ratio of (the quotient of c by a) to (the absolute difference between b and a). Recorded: 0.004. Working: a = 256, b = 124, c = 148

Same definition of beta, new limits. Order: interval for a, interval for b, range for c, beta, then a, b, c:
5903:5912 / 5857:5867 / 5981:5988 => 0.027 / 213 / 244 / 175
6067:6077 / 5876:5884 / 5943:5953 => 0.015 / 258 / 195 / 251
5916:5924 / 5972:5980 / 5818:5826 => 0.305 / 195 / 199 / 206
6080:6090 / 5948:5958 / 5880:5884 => 0.059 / 253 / 247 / 95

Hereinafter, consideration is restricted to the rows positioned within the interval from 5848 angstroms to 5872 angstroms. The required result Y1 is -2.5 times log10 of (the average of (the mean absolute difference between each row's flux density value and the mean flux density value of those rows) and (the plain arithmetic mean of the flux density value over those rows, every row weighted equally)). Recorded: -2.74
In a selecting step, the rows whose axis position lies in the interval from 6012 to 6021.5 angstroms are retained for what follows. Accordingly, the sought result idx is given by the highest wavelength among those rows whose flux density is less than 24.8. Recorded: 6020.80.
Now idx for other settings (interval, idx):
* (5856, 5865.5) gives 5864.81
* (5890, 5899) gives 5898.67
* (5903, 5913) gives 5912.27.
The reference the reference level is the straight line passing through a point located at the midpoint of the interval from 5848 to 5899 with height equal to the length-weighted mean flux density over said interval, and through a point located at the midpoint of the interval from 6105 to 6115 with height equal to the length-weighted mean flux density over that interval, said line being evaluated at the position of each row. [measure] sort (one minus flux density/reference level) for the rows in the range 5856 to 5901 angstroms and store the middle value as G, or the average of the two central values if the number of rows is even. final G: -0.041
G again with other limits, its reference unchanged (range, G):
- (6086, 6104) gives 0.013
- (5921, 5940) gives -0.036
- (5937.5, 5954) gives -0.040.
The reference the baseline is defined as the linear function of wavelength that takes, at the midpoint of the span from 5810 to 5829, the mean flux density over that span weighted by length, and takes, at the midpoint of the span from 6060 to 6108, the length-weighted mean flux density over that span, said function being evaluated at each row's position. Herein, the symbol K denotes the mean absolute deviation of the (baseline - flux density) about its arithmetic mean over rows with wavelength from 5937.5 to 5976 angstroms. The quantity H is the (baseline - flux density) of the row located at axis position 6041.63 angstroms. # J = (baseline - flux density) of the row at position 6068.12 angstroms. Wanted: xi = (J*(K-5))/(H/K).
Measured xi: -2.0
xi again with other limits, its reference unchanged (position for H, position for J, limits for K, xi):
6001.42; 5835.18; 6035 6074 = 0.2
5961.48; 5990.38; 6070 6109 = -0.3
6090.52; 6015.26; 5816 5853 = -12.2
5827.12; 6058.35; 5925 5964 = 0.5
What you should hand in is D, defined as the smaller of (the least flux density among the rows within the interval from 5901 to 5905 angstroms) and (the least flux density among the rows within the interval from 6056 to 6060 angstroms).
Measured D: 22.1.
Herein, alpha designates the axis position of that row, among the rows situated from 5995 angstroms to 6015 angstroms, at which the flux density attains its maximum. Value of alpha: 5995.90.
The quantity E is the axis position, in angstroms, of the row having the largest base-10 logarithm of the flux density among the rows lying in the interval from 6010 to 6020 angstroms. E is 6011.10 angstroms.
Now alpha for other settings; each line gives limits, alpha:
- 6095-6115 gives 6114.41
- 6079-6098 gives 6079.31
